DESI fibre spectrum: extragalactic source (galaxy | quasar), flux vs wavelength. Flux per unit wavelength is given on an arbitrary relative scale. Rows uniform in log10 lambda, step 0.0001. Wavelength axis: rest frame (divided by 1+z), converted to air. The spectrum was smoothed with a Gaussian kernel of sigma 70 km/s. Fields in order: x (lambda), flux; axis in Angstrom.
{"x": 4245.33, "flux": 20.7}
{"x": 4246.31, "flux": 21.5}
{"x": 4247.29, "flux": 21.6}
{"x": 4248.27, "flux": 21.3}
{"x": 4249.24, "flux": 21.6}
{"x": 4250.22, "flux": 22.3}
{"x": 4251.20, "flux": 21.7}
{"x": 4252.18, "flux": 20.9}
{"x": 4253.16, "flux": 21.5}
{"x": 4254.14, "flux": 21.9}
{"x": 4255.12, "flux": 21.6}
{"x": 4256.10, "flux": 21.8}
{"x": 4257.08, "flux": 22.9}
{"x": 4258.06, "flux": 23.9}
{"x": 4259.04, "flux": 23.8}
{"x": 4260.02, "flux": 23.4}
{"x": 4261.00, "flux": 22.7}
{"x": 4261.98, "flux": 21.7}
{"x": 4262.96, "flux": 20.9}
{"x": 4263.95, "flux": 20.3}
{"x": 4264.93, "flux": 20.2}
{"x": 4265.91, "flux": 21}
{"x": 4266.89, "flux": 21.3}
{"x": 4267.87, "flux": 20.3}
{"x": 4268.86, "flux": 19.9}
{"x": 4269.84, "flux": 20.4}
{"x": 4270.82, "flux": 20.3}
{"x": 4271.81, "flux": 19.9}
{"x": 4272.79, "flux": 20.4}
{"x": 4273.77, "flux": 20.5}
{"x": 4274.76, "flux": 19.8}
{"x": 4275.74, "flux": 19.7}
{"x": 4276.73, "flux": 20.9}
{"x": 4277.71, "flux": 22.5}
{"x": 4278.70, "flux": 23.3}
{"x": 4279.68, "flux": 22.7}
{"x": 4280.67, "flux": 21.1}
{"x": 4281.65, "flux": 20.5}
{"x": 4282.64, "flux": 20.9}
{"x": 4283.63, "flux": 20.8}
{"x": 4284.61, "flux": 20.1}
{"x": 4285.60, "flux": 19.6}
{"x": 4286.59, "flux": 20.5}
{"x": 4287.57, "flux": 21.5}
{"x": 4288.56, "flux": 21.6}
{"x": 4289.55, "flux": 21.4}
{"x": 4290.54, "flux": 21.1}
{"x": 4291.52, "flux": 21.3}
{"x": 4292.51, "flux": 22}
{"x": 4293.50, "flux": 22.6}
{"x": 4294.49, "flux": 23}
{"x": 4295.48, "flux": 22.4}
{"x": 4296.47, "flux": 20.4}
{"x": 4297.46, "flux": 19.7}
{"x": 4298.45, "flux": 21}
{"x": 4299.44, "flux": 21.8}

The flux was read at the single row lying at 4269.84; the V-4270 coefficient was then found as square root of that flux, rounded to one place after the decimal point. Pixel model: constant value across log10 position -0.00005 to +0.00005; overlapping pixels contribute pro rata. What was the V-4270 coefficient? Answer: 4.5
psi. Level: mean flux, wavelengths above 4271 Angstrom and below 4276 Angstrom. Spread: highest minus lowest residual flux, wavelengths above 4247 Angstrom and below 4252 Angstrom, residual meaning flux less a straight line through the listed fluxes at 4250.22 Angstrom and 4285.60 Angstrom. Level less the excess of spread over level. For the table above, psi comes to 39.0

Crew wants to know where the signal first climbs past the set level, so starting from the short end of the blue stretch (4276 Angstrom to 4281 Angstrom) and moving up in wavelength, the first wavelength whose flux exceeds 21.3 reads 4277.71 Angstrom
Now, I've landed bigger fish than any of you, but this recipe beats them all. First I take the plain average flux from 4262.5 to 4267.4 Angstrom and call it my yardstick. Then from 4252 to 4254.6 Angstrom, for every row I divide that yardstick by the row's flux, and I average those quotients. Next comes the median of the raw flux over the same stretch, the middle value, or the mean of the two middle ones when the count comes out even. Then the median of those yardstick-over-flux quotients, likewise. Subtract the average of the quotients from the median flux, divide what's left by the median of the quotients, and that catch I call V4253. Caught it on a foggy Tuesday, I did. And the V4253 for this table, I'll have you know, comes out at 21.3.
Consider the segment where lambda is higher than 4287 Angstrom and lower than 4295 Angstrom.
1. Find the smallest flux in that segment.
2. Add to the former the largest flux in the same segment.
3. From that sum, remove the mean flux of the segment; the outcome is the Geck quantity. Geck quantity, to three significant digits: 22.3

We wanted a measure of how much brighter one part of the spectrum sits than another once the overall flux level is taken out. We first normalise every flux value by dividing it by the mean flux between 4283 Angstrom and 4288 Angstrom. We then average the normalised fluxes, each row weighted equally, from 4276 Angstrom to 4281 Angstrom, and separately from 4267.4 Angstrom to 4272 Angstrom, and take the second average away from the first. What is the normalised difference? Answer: 0.09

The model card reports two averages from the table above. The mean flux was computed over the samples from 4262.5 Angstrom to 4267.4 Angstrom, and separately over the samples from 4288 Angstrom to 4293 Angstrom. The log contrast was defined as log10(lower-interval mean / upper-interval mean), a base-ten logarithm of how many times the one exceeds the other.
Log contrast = -0.015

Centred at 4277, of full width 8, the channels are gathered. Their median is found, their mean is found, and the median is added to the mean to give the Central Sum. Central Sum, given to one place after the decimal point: 42.3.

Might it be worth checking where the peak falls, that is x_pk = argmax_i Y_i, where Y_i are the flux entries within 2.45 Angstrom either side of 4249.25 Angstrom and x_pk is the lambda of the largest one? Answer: 4250.22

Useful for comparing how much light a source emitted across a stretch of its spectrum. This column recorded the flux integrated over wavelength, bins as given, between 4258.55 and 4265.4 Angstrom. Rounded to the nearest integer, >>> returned 150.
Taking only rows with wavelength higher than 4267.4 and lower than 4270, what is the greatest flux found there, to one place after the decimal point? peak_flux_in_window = 20.4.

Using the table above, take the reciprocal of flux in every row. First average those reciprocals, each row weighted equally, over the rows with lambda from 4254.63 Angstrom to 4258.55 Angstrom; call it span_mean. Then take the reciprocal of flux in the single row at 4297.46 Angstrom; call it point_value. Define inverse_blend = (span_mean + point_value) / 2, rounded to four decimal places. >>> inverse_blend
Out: 0.0476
